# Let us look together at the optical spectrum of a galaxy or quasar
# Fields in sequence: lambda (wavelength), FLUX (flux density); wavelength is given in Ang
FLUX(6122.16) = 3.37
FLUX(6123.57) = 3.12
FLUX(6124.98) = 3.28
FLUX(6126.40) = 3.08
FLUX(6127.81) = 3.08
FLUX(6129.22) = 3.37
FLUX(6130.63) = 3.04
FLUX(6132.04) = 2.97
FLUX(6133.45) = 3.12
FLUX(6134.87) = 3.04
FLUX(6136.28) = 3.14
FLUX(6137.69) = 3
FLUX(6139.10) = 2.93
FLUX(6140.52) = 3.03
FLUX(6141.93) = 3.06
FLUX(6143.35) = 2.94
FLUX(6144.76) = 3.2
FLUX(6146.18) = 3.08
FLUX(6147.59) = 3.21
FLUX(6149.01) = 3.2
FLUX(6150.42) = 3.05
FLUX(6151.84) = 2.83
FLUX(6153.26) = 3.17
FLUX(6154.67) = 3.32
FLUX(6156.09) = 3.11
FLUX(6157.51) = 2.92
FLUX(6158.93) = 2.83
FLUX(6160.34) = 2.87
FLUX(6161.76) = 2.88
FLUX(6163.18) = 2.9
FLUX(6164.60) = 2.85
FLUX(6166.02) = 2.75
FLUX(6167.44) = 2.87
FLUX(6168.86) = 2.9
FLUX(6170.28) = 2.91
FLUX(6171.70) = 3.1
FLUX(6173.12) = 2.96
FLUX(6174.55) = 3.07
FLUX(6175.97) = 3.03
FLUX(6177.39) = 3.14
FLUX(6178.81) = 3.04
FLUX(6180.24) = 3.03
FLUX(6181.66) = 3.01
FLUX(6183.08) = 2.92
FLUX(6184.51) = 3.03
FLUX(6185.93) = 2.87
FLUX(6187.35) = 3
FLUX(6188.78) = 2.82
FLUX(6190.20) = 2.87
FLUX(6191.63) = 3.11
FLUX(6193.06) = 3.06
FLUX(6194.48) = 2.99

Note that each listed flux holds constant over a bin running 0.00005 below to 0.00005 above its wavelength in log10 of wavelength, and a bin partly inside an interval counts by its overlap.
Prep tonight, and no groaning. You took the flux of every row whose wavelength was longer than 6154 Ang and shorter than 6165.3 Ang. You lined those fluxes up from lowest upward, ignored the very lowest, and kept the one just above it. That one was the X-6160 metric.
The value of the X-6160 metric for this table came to 2.85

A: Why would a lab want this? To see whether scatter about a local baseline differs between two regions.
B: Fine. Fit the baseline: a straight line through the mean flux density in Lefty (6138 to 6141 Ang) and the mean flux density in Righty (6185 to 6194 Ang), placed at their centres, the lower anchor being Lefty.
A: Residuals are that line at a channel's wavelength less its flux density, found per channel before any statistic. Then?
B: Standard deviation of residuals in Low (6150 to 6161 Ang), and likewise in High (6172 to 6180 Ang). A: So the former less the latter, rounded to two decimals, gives 0.11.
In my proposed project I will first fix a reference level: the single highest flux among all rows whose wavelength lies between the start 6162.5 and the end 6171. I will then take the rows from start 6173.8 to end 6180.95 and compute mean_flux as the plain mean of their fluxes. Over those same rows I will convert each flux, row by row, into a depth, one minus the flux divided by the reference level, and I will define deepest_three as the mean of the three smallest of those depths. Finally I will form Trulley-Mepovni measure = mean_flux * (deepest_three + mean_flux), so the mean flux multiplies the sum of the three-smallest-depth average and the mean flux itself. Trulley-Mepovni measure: 9.2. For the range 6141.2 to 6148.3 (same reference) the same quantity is 9.3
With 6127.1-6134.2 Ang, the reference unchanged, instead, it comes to 9.4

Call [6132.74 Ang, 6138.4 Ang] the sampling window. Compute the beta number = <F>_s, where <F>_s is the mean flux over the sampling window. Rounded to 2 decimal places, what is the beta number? 3.08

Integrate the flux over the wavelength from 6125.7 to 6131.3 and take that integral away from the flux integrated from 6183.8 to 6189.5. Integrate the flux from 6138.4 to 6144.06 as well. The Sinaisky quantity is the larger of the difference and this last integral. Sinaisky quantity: 16.9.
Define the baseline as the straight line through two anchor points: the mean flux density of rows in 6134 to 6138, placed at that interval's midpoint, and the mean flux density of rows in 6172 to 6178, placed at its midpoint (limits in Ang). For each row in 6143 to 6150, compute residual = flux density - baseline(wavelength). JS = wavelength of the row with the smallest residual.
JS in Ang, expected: 6143.35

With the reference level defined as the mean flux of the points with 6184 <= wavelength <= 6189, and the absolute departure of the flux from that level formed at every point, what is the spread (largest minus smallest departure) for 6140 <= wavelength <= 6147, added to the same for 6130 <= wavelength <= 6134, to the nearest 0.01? 0.41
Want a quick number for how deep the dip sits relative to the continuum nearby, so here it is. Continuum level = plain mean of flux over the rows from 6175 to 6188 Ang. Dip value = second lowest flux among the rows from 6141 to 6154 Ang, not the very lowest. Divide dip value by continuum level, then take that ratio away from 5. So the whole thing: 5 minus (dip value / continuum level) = 4.02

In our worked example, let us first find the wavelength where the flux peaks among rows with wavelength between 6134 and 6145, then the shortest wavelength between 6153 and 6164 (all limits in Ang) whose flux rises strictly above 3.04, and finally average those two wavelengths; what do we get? 6149.0 Ang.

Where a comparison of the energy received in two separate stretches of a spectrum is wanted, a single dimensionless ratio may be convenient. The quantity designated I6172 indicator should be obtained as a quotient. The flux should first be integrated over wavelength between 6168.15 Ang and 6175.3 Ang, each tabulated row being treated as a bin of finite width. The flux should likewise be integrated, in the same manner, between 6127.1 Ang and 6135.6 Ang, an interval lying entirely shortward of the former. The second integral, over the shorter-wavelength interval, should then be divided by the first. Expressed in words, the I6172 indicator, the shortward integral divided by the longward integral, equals 1.2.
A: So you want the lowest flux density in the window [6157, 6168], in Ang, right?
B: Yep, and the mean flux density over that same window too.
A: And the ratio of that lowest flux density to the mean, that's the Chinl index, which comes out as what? 0.962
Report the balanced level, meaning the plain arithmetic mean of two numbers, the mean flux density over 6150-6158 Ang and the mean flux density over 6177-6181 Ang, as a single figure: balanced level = 3.07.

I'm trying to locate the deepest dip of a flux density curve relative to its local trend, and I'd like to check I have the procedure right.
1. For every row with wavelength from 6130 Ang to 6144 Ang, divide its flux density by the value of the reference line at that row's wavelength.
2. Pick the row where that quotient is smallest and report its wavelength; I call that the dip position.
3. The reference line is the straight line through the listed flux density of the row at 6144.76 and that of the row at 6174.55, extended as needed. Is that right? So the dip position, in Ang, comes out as 6139.10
